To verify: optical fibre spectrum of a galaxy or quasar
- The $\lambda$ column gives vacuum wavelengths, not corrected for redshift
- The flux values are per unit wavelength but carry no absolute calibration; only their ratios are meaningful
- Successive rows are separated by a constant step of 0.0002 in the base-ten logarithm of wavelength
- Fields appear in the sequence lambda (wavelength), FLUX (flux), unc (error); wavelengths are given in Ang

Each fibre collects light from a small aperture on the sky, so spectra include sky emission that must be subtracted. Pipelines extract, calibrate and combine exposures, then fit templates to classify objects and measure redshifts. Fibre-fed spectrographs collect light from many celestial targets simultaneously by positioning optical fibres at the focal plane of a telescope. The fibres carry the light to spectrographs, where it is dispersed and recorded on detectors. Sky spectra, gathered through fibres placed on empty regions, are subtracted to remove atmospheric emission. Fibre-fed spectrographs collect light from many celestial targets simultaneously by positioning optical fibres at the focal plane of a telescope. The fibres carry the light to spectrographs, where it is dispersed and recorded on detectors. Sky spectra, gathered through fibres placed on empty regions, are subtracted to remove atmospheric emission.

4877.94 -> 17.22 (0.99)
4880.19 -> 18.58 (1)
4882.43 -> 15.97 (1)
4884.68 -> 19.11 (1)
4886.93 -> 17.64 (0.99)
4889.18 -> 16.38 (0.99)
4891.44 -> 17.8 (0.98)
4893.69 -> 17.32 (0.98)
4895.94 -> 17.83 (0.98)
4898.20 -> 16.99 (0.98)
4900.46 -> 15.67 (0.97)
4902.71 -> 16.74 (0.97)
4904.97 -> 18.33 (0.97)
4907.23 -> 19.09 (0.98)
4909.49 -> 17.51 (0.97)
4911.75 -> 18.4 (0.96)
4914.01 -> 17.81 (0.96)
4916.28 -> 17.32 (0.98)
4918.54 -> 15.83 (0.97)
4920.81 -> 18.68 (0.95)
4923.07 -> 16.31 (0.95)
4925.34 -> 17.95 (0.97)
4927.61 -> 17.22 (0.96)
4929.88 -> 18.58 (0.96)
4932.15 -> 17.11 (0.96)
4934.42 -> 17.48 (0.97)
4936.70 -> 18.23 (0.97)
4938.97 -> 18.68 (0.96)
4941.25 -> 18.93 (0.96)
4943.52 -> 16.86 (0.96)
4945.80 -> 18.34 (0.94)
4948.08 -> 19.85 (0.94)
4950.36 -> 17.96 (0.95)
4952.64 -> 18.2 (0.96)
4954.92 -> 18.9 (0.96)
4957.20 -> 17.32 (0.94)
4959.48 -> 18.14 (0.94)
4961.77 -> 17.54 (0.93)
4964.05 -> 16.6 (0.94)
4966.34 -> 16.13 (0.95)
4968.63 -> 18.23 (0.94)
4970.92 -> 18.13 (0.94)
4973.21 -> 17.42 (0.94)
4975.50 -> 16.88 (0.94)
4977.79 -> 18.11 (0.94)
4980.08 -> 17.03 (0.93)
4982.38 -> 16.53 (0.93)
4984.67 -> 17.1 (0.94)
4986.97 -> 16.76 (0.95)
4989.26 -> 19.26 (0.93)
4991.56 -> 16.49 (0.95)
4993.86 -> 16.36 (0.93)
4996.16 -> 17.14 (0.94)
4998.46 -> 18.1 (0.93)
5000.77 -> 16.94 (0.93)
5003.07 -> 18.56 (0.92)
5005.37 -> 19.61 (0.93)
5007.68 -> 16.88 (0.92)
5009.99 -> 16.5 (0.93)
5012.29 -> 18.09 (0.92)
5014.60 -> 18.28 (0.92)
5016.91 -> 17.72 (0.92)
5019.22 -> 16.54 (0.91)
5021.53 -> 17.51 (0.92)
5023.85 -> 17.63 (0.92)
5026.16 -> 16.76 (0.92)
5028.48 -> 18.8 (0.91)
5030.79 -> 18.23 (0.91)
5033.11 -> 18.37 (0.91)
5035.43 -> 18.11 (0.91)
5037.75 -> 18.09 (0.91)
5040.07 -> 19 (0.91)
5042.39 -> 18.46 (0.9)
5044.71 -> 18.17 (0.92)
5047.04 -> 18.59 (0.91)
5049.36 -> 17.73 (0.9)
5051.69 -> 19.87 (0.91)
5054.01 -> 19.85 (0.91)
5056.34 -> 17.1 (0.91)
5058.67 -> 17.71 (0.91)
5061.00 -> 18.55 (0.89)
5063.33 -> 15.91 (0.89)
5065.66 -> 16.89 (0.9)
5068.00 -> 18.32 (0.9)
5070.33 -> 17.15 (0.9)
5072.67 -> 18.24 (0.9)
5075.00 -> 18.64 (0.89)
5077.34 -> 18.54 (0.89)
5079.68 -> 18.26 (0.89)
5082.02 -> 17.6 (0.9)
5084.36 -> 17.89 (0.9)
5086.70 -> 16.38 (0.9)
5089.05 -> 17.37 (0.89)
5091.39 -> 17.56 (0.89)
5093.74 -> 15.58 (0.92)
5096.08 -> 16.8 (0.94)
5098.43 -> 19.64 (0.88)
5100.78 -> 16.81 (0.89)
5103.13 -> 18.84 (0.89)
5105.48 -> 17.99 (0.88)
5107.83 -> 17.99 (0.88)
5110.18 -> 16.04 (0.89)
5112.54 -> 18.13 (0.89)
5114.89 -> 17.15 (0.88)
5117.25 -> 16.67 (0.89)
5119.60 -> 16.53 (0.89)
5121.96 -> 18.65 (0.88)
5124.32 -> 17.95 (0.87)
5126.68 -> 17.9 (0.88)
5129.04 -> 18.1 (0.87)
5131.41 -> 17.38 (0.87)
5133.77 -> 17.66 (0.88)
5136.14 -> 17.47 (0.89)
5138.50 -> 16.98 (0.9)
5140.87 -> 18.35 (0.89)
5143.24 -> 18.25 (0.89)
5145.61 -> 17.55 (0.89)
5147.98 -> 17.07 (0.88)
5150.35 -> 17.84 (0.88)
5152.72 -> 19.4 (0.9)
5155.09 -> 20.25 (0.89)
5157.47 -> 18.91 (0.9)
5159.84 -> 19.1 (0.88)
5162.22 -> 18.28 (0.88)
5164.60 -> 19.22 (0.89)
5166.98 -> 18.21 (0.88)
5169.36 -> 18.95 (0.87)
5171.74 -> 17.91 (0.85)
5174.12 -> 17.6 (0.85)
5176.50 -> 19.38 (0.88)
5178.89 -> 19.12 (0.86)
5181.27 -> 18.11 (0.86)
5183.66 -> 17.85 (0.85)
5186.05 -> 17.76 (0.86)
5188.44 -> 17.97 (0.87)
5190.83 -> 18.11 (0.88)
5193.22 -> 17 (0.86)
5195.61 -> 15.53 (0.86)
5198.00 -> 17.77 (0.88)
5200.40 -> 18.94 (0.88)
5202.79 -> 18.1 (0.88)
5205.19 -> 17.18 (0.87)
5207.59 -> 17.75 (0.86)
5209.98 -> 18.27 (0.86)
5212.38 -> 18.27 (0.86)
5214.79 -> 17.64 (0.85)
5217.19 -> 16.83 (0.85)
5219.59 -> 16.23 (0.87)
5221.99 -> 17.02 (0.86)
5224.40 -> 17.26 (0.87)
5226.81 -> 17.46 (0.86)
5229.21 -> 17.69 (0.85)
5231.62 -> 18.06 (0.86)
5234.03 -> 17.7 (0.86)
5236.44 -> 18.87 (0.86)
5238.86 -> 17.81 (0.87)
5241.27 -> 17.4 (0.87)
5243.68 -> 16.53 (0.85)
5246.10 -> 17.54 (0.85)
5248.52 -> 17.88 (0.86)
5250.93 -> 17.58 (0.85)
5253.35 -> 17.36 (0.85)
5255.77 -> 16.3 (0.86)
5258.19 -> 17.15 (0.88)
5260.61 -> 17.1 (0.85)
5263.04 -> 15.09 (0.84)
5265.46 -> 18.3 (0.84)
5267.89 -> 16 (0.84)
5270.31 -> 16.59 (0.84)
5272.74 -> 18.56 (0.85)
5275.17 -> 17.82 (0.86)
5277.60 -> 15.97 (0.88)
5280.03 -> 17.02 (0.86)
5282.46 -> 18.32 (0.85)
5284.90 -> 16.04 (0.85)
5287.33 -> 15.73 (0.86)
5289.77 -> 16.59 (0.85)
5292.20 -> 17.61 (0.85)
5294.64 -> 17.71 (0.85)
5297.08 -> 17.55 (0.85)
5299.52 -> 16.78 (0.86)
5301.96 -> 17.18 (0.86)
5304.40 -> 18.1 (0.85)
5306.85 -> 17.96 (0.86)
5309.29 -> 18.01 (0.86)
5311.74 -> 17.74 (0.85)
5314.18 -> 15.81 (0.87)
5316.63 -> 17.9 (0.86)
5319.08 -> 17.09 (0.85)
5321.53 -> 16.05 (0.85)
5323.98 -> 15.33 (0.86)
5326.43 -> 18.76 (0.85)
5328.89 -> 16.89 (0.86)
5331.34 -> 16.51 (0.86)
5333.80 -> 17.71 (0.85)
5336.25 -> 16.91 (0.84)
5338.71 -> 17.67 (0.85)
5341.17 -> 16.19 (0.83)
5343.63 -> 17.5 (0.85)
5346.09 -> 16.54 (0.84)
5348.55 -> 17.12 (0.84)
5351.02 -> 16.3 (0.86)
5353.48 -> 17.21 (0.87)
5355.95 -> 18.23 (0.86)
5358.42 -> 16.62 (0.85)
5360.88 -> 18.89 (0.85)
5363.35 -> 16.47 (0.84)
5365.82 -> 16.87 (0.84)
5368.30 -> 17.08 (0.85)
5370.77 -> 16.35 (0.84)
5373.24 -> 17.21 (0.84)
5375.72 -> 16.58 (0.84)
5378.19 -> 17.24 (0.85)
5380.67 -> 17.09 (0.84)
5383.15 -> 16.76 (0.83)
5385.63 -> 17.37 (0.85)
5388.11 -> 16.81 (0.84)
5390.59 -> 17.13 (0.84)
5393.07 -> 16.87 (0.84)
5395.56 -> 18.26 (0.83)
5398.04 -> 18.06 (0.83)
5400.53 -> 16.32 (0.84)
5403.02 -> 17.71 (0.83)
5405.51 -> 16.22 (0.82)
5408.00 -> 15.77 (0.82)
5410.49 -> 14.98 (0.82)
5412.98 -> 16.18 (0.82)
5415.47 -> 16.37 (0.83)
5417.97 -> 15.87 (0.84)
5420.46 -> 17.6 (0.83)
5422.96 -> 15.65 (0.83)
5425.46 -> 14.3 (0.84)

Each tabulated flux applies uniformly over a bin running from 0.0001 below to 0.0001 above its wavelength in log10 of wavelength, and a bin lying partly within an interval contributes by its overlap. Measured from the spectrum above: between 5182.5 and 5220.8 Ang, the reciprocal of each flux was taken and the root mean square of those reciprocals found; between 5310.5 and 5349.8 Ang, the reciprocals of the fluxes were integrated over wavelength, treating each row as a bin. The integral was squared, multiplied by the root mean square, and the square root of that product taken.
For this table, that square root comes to 0.55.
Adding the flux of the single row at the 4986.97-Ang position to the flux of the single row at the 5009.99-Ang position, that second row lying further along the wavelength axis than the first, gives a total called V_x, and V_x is 33.3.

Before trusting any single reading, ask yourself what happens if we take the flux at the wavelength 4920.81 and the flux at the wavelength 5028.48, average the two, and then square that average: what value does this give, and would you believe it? 351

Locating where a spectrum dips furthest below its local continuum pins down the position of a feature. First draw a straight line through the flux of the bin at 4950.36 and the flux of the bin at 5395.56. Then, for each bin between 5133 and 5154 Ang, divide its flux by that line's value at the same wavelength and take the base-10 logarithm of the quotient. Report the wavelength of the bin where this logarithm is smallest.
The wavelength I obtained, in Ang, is 5138.50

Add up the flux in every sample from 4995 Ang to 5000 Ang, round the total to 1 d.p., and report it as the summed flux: 35.2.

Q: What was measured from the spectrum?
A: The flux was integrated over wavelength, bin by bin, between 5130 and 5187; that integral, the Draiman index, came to 1042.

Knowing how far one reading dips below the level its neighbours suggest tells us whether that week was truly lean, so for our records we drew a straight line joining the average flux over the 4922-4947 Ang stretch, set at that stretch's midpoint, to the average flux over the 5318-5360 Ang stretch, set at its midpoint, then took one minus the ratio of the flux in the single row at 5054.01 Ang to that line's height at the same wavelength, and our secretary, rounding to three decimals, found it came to -0.131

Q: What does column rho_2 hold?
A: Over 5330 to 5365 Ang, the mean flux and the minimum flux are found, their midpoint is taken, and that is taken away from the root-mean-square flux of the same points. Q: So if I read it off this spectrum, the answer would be 0.49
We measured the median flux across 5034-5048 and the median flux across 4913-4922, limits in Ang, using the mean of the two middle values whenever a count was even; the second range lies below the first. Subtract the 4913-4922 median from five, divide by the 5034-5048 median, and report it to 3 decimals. -0.686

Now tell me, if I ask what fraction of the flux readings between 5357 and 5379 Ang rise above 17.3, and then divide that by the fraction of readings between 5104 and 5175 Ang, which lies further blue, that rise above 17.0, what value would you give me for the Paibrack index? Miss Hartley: 0.13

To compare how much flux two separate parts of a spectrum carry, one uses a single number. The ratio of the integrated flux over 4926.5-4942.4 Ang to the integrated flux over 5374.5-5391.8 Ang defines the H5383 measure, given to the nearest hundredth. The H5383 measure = 0.97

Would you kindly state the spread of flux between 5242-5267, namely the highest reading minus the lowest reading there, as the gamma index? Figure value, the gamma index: 3.2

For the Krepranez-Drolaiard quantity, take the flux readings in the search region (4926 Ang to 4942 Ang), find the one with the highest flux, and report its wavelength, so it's 4941.25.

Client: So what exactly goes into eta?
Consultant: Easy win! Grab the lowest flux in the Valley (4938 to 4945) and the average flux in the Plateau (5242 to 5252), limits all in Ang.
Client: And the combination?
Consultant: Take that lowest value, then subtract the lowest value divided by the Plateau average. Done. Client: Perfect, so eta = 15.9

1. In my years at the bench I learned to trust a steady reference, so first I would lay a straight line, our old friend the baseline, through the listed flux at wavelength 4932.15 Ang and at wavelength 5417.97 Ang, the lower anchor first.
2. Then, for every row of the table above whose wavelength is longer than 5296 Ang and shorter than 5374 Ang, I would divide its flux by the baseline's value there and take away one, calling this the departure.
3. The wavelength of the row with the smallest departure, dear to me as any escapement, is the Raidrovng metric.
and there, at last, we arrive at 5323.98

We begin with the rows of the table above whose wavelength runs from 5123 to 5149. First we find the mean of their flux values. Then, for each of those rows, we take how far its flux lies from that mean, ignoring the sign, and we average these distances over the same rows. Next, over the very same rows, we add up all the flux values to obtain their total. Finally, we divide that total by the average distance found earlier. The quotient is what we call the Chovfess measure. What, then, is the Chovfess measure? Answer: 518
